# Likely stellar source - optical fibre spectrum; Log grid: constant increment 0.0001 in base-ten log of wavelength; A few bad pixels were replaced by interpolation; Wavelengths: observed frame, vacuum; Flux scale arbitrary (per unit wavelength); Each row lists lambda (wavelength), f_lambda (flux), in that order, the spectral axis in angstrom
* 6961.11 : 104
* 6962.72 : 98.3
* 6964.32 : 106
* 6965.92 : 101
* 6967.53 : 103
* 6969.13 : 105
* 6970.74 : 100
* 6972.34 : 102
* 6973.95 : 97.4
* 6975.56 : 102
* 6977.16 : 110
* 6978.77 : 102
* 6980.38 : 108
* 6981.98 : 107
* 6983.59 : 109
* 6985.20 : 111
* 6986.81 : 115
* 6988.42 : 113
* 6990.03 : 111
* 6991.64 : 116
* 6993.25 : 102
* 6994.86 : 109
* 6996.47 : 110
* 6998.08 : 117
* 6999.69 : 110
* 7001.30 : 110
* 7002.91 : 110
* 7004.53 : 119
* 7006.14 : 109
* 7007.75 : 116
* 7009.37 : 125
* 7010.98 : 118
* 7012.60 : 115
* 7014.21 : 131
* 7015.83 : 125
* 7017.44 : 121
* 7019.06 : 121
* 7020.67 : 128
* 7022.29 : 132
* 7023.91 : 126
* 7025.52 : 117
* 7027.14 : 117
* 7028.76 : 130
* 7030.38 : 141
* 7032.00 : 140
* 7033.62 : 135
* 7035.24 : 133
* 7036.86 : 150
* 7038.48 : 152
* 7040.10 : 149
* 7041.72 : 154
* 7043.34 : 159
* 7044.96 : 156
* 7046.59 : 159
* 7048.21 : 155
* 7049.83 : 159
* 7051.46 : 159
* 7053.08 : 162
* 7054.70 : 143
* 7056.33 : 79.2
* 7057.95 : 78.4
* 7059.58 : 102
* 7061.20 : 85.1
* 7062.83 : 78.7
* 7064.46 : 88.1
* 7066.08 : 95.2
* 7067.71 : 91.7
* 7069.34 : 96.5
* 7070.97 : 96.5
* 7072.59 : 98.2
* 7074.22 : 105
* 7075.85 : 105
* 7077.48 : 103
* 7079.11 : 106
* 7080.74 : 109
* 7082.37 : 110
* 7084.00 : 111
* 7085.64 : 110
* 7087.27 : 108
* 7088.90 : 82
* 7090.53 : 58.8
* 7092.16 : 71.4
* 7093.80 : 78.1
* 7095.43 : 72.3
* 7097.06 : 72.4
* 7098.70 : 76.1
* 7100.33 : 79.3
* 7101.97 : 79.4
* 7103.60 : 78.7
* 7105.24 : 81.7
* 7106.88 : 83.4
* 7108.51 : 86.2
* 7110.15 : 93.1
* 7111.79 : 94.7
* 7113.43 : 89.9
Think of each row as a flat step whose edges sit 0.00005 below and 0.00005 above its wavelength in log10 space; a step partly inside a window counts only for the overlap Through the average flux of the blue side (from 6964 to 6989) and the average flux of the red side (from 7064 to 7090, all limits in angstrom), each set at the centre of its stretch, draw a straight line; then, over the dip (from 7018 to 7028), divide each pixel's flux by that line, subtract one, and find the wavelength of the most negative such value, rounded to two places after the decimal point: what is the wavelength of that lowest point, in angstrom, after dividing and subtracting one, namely 7025.52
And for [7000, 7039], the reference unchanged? 7006.14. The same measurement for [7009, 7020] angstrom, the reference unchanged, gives 7012.60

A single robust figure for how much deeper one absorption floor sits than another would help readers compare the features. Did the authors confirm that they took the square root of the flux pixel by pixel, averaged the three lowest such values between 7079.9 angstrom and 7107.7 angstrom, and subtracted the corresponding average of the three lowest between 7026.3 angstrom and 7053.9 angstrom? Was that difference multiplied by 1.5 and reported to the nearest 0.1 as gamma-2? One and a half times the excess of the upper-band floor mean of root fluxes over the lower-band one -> -4.6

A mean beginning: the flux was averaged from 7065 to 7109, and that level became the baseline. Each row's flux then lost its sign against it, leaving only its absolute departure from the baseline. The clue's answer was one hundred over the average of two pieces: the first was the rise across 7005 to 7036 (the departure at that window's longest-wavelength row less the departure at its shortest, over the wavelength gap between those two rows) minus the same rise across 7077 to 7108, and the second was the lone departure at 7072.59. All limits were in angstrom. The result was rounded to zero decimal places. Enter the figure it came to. 23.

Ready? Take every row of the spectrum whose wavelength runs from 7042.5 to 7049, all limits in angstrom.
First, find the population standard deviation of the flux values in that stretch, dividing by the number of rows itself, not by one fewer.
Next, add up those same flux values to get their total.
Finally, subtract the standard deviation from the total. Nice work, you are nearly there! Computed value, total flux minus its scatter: 627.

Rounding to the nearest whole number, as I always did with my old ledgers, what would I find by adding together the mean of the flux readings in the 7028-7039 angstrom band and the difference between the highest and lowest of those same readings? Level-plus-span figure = 162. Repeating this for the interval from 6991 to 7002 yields 126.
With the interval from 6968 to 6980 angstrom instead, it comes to 115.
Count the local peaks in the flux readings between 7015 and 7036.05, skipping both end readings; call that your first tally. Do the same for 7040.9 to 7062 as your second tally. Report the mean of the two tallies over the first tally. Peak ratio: 1.5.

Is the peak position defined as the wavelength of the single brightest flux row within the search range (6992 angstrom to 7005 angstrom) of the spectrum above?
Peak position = 7004.53 angstrom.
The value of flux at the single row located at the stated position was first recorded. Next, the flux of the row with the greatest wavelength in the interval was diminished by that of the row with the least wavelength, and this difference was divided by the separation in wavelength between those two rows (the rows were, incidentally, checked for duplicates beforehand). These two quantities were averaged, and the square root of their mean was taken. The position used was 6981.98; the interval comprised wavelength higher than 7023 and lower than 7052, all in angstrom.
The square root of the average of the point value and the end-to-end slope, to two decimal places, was 7.36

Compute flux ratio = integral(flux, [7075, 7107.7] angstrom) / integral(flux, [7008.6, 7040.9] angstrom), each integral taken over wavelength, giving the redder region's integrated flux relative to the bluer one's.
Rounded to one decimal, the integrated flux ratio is 0.7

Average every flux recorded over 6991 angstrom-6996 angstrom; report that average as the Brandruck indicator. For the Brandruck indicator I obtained 109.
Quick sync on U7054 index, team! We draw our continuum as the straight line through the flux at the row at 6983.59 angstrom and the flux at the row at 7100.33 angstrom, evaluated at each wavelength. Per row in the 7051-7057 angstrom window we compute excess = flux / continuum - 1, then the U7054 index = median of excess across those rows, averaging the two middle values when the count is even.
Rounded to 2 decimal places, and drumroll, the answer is 0.65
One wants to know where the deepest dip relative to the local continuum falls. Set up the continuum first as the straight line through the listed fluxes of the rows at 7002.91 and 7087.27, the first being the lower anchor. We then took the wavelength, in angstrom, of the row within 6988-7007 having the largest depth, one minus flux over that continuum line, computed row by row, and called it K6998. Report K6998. 6993.25 angstrom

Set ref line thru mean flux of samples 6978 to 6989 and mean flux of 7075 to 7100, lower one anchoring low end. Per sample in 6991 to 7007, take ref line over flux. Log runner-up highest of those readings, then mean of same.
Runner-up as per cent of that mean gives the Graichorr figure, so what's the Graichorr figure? 102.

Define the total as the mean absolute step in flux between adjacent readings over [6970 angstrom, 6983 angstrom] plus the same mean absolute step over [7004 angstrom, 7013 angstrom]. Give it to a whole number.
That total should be 12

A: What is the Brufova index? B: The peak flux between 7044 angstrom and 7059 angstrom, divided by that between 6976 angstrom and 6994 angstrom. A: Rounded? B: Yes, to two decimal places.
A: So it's 1.40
